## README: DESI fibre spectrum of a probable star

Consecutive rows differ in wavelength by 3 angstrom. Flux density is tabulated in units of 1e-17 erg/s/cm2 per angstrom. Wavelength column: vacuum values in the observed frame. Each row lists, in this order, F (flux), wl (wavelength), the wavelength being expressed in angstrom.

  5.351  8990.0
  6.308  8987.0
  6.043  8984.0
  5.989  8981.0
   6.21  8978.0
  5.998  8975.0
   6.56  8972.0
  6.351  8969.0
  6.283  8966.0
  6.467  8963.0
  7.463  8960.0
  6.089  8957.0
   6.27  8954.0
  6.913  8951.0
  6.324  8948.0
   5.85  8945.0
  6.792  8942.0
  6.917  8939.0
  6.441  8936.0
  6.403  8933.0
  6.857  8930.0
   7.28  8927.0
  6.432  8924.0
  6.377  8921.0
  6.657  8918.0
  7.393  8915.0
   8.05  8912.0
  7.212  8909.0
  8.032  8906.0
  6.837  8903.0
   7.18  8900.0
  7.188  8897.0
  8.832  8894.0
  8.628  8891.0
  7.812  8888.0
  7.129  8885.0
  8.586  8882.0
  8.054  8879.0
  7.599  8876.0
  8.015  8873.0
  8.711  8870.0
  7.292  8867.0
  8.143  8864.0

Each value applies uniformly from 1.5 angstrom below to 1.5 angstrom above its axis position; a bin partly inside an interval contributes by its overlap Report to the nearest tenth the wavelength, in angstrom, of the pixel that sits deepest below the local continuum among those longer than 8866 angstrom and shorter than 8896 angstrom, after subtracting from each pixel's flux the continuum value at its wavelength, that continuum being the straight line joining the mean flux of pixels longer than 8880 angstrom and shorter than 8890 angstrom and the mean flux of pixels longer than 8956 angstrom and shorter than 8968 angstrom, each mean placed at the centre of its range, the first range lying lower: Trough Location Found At 8867.0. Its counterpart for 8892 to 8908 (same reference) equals 8903.0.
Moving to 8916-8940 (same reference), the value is 8921.0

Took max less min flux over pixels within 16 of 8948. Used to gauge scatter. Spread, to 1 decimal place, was 1.6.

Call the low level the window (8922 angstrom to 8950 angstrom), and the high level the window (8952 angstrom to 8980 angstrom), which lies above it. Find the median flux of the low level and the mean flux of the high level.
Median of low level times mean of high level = 41.3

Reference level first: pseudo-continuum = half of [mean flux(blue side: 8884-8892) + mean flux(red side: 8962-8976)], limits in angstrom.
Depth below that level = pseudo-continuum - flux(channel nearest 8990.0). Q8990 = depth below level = 1.7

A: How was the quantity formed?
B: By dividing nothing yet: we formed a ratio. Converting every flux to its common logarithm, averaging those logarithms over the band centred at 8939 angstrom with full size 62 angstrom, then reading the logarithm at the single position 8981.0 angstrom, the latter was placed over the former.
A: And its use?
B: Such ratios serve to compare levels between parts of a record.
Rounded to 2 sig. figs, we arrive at 0.94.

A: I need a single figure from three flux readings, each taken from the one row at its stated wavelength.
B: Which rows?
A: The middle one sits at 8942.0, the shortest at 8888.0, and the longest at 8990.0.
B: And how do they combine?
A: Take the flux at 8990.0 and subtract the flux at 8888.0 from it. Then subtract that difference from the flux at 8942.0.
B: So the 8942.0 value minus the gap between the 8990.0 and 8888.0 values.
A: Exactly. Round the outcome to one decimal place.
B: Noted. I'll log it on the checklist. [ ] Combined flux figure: 9.3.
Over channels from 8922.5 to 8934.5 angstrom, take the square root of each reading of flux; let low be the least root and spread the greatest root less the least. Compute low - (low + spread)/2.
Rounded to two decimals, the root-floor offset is 1.18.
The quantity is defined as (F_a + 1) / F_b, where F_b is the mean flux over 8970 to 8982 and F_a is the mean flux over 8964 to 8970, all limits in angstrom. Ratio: 1.18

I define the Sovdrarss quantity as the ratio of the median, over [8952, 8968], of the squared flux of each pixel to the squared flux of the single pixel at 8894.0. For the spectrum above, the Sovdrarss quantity 0.51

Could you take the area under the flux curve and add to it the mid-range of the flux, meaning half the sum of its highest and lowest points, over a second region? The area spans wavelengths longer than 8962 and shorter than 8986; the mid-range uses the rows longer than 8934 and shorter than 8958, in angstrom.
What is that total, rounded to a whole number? 156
